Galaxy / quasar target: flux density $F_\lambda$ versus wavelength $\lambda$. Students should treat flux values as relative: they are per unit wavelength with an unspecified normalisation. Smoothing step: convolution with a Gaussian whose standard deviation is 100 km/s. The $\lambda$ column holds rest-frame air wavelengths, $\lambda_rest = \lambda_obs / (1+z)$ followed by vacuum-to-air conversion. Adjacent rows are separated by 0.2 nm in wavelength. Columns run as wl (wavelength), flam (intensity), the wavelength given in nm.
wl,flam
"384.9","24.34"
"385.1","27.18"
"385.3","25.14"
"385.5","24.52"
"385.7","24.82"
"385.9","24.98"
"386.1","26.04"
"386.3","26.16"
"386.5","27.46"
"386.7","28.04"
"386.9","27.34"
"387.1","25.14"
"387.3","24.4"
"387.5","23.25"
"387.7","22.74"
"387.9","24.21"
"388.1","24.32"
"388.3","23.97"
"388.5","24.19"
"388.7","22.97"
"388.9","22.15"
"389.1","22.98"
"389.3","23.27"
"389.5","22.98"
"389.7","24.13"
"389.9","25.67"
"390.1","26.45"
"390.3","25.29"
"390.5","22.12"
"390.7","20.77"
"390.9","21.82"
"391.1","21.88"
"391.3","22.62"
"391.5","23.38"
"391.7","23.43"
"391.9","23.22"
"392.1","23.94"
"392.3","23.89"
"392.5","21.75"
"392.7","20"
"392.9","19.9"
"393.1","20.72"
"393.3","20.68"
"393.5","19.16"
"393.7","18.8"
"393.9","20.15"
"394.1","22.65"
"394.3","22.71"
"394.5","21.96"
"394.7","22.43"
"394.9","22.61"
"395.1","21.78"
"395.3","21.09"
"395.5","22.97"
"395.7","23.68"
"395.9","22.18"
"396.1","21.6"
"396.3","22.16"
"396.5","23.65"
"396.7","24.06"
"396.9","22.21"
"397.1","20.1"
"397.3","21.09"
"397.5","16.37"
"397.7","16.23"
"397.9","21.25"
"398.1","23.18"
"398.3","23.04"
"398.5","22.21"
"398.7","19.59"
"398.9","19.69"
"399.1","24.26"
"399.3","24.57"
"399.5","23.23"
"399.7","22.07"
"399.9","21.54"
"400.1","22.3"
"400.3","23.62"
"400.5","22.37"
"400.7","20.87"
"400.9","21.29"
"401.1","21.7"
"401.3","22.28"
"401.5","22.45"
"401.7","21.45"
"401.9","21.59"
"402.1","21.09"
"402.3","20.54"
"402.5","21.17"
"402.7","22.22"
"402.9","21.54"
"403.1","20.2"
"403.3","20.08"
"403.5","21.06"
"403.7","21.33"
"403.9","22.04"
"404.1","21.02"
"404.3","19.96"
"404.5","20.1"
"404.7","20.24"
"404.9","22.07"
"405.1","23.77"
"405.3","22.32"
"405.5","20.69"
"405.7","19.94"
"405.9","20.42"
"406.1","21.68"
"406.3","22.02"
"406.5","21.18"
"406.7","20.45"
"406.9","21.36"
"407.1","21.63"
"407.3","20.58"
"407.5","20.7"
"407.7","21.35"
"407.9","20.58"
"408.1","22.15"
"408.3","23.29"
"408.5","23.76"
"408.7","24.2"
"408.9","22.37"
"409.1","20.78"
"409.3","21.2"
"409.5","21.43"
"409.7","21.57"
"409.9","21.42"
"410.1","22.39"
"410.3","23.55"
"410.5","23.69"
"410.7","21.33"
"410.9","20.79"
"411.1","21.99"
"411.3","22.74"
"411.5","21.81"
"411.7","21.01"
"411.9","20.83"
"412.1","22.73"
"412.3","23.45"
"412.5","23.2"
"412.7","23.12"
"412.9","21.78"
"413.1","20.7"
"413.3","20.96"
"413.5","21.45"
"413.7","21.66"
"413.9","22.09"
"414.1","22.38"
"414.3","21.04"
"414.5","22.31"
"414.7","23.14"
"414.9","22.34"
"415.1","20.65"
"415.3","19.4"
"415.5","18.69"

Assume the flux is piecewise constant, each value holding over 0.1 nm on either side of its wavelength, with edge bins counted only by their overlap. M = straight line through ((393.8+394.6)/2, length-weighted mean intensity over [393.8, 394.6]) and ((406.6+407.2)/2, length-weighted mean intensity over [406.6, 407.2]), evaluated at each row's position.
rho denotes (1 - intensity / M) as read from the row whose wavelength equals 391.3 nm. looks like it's -0.027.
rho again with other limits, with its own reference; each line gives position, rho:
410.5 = -0.131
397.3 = 0.028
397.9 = 0.019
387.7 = -0.023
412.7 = -0.111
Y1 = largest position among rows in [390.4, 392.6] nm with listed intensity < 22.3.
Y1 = 392.5 nm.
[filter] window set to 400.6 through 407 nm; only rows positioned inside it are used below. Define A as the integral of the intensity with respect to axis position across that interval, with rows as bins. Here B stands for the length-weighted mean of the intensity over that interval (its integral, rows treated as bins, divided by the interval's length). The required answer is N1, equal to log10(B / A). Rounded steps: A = 136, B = 21.3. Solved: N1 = -0.8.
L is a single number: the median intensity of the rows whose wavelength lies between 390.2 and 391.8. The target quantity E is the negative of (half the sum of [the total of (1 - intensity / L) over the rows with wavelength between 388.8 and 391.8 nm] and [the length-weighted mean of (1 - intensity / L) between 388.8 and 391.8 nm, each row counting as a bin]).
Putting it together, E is 0.32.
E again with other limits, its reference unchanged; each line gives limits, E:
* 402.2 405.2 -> -0.43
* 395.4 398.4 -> -0.28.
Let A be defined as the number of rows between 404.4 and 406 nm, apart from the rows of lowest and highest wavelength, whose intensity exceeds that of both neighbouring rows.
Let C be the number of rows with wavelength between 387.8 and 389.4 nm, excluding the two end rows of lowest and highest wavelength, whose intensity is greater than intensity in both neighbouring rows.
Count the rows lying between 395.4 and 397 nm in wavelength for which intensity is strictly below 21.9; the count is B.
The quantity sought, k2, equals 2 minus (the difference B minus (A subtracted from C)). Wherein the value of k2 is 2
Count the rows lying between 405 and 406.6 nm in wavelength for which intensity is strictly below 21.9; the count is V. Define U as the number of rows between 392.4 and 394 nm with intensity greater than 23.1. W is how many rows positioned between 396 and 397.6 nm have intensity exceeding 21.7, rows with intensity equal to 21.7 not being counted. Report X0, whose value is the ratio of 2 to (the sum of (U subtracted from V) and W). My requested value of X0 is 0.22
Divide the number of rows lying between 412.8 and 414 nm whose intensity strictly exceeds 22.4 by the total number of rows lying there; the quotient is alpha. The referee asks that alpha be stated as 0.0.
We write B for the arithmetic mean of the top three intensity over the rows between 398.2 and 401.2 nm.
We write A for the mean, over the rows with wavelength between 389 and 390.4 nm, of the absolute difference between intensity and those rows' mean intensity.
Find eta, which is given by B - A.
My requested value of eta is 22.9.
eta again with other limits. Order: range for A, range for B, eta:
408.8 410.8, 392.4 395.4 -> 21.8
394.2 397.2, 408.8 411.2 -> 22.5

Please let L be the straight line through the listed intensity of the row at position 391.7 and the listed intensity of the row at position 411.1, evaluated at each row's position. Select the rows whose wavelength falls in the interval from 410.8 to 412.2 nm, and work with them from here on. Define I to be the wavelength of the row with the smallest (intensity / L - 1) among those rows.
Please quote 410.9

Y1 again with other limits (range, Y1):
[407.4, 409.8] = 409.7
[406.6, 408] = 407.9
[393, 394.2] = 393.9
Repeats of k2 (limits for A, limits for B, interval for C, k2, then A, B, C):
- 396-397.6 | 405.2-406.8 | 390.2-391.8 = -6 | 2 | 6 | 0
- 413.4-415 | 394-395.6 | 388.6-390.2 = -1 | 2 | 2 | 1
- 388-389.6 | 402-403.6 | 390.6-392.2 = -6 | 2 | 7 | 1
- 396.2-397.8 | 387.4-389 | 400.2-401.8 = 1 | 2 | 0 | 1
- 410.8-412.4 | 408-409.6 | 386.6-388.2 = -2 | 1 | 3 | 0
